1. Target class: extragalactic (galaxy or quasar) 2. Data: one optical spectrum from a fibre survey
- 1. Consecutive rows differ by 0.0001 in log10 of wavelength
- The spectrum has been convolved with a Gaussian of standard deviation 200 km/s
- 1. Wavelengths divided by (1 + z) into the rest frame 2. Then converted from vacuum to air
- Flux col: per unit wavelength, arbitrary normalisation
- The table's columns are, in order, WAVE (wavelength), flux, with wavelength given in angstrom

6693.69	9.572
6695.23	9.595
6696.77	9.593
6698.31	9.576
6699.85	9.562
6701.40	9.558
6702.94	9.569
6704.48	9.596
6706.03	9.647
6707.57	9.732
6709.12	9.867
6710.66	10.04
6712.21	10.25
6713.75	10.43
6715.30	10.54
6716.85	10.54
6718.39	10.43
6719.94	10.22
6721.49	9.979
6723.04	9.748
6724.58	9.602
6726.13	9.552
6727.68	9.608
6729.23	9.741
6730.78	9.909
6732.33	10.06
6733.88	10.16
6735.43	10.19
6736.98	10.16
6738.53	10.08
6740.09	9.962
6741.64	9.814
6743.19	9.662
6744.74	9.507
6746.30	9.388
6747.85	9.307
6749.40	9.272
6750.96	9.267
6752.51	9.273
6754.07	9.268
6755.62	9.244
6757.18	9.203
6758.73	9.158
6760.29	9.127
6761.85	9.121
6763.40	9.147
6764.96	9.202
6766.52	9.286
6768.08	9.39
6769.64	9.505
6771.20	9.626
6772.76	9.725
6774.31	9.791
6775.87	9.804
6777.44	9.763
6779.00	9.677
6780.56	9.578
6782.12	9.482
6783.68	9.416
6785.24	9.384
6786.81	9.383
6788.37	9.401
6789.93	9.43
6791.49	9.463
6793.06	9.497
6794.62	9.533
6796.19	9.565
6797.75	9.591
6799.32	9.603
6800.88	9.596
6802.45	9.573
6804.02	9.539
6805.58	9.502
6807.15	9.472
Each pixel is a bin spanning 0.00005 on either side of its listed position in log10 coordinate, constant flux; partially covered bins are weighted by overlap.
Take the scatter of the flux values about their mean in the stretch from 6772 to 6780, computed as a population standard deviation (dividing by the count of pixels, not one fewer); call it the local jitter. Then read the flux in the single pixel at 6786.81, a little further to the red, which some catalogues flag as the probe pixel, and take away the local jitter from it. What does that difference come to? 9.34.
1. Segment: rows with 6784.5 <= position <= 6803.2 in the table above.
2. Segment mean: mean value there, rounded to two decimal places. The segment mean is 9.50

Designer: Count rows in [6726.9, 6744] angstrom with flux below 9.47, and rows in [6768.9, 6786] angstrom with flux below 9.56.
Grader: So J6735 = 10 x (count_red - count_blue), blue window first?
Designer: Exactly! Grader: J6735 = 40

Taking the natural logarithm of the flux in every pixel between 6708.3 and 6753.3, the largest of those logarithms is 2.36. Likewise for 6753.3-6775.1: 2.28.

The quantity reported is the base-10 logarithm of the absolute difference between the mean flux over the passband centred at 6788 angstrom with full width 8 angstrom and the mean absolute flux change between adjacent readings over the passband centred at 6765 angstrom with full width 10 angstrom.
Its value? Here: 0.97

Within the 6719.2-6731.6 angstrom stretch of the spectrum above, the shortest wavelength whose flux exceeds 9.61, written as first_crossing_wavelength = 6719.94 angstrom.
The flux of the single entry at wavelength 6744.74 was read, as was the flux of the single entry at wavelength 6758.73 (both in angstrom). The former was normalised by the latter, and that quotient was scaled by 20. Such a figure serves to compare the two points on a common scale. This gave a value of 20.8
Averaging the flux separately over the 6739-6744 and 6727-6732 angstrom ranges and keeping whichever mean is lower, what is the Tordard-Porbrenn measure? 9.8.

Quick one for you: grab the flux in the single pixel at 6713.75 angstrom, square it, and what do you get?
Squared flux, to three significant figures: 109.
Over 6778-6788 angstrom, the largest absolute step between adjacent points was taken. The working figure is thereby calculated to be 0.10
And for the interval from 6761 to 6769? 0.10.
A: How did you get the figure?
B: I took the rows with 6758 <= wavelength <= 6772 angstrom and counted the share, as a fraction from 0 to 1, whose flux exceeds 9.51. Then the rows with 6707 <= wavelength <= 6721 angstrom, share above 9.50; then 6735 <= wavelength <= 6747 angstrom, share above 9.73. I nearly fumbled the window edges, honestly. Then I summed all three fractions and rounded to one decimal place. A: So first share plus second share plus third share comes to 1.7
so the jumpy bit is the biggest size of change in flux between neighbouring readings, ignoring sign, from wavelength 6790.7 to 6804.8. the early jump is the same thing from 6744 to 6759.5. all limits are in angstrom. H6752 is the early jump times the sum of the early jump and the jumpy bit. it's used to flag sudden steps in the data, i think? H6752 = 0.02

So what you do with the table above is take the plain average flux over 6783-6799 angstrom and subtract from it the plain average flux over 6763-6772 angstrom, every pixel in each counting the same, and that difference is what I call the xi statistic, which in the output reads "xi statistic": 0.1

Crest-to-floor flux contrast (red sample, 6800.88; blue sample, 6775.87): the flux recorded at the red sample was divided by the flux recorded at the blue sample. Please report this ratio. 0.979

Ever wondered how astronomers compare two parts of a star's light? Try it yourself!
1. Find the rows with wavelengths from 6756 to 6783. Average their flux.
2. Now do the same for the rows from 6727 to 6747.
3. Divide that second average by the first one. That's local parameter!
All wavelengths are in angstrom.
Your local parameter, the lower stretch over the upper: 1.04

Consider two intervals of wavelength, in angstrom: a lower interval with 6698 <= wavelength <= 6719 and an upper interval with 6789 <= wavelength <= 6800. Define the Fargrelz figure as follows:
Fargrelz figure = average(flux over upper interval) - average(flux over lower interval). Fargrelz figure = -0.43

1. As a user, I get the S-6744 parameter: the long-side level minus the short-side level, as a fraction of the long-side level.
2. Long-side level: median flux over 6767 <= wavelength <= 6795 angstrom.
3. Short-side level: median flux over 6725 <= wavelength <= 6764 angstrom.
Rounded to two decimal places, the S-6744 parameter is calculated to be 0.00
